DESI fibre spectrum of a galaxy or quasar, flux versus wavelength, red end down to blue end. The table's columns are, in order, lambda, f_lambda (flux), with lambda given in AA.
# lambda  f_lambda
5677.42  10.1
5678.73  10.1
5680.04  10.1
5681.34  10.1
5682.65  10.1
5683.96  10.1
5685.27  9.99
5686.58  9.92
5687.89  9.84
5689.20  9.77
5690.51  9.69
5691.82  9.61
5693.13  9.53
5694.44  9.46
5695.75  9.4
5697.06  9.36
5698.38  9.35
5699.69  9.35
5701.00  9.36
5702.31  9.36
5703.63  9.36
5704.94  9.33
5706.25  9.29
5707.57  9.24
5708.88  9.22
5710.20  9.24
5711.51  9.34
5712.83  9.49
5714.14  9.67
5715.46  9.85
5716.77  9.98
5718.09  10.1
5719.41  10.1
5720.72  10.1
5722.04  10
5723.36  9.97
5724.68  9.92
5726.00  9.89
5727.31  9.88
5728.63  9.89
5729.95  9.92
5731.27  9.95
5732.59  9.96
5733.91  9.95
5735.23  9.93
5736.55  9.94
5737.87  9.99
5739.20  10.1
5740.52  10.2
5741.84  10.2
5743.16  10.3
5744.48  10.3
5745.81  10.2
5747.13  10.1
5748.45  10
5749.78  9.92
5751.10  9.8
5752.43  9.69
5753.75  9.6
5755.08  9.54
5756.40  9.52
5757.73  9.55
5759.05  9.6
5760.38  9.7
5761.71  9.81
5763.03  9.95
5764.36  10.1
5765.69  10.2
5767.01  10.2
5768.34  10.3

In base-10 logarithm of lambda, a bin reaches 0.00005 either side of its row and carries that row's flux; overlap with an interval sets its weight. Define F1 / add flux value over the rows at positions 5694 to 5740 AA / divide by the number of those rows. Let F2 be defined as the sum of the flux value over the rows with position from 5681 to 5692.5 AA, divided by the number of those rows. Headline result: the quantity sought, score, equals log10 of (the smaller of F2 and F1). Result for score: 0.986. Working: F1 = 9.7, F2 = 9.9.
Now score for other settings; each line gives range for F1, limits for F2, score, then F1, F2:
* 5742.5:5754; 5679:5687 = 1.000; 10.0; 10.1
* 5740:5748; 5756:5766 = 0.991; 10.2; 9.8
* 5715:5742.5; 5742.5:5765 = 0.994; 10.0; 9.9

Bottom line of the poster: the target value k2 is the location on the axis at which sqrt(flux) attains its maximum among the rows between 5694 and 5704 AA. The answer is 5694.44 AA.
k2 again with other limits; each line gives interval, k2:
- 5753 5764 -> 5763.03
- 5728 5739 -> 5737.87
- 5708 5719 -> 5718.09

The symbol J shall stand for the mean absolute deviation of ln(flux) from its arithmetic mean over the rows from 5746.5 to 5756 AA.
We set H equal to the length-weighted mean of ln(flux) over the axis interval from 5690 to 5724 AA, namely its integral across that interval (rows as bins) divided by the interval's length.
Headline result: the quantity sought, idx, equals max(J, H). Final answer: 2.258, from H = 2.258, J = 0.017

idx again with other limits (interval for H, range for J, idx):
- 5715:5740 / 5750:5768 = 2.300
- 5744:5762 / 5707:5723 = 2.281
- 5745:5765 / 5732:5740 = 2.282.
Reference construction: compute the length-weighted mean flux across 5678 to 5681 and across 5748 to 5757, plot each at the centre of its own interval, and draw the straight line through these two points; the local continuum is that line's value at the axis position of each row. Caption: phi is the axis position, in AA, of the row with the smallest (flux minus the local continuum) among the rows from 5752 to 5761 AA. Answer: 5756.40 AA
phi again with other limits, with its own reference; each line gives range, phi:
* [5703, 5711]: 5708.88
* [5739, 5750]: 5749.78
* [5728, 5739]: 5728.63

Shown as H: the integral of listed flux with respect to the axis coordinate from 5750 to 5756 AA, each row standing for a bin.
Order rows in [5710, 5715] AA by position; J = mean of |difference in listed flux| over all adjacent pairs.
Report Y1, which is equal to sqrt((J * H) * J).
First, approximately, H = 58.1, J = 0.14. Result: 1.09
